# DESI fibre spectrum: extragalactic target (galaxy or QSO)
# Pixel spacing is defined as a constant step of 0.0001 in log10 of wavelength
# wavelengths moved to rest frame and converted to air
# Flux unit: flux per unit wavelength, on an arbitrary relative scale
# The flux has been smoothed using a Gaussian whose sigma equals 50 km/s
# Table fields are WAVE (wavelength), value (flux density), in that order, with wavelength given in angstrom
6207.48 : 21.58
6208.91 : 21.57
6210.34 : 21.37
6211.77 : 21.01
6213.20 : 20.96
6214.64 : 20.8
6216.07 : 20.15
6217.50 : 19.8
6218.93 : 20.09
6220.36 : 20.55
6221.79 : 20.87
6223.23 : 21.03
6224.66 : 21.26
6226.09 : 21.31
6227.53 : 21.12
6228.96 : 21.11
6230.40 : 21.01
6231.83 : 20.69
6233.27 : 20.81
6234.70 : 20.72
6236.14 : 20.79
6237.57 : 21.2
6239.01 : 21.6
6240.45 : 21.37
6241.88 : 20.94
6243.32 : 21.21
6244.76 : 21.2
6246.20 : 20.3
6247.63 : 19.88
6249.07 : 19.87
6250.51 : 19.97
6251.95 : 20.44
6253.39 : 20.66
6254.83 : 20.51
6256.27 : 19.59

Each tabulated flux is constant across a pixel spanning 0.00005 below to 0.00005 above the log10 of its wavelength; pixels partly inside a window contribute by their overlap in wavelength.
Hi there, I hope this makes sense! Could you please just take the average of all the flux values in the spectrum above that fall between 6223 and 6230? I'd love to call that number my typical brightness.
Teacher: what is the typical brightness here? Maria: 21.2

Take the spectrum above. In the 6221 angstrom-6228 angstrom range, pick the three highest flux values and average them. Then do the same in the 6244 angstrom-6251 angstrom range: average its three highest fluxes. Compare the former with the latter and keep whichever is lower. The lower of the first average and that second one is 20.49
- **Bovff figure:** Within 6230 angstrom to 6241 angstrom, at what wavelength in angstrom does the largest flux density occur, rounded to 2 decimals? 6239.01 angstrom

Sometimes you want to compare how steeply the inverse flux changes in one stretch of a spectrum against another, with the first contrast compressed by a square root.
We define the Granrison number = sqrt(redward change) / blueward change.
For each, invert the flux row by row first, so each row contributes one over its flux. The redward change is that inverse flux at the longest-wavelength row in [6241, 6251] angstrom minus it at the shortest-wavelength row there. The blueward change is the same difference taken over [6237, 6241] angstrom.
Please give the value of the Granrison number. -128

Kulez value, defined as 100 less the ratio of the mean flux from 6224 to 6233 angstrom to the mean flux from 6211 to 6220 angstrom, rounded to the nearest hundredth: 98.97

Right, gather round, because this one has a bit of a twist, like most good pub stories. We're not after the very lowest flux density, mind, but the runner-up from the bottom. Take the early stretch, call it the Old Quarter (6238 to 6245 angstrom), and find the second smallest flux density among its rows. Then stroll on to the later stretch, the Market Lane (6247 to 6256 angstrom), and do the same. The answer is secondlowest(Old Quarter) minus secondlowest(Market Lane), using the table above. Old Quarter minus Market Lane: 1.3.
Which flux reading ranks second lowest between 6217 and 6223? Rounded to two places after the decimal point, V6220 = 20.09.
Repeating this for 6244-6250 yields 19.88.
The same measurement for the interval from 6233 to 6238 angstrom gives 20.79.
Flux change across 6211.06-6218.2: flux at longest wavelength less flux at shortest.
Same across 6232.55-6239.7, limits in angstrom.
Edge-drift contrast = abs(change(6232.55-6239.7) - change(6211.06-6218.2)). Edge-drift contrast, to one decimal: 2.0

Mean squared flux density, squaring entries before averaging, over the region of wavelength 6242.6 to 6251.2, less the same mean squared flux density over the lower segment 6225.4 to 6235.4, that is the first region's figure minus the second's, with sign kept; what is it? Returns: -23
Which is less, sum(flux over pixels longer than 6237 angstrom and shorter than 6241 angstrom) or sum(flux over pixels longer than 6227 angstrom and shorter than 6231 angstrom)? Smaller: 63.2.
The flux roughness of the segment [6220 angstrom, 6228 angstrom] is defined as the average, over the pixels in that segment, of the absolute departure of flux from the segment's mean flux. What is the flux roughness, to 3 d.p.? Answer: 0.209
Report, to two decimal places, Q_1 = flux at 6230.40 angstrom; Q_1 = 21.01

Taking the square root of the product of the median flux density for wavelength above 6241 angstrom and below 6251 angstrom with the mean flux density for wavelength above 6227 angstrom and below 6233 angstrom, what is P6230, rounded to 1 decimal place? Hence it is 20.6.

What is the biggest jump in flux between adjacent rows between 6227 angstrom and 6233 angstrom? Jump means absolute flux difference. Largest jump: 0.320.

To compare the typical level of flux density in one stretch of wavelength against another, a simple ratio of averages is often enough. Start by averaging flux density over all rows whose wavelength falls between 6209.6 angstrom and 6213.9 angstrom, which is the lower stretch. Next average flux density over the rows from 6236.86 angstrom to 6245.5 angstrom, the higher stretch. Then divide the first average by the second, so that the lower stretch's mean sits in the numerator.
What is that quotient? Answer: 0.99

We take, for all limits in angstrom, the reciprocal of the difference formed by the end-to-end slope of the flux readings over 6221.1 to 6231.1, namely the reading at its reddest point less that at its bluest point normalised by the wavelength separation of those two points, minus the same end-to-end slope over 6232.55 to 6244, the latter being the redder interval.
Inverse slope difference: -42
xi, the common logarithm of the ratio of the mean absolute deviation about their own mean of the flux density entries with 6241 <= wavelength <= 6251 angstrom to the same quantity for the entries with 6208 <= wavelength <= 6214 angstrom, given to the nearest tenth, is 0.4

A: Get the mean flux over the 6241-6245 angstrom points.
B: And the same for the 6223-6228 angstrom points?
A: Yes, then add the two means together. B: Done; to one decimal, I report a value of 42.3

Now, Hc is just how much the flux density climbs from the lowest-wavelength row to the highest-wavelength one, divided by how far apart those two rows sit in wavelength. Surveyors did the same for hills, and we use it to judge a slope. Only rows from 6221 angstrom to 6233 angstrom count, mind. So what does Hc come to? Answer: -0.018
